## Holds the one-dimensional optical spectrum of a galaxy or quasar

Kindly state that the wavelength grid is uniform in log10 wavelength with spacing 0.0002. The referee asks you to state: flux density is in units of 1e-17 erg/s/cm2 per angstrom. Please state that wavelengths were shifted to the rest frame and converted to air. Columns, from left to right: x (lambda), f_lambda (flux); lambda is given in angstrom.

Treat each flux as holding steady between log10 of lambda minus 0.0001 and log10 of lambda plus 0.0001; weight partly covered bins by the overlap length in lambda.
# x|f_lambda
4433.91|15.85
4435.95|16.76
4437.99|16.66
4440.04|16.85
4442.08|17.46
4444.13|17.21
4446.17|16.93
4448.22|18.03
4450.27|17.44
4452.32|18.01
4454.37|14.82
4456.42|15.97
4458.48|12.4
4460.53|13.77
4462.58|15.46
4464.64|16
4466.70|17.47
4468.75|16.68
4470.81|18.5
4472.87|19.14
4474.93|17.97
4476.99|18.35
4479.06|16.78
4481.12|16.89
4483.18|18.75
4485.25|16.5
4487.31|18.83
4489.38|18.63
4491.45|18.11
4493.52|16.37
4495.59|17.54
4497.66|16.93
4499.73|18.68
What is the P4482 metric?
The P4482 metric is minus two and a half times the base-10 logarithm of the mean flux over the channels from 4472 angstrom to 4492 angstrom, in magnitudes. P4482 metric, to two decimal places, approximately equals -3.14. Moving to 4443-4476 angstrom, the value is -3.05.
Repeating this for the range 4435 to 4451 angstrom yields -3.09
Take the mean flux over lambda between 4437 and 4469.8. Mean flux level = 16.3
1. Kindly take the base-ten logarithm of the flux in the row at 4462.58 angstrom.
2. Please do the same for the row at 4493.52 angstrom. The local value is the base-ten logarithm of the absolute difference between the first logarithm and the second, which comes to -1.60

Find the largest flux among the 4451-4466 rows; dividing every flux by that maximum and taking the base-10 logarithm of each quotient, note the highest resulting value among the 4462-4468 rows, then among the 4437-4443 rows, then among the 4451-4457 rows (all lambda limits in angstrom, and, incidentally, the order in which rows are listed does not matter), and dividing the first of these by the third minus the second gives -1.0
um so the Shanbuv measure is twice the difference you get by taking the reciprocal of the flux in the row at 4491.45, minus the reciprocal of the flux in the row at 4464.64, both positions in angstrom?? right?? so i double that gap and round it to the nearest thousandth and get -0.015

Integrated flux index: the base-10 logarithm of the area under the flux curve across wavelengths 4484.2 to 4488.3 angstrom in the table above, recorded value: 1.86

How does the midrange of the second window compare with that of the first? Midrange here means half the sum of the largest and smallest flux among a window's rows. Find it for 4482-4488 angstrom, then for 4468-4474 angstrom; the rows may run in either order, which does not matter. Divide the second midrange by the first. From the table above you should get 1.01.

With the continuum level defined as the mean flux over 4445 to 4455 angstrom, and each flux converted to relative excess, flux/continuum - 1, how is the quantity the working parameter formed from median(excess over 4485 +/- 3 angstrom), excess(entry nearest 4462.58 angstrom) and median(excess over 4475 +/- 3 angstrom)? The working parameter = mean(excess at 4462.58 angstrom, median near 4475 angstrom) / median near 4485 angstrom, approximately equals -0.1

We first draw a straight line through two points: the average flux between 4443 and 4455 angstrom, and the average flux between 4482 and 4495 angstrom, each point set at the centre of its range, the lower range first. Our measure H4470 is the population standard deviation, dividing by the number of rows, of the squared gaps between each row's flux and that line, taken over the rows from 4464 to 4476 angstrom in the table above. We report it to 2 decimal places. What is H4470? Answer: 0.92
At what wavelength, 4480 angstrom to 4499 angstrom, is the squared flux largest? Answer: 4487.31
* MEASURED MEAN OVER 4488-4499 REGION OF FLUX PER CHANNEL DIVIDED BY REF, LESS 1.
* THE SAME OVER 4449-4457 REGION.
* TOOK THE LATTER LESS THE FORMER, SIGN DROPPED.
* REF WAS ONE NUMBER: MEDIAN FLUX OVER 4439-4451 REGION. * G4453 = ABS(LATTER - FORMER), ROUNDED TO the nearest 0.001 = 0.055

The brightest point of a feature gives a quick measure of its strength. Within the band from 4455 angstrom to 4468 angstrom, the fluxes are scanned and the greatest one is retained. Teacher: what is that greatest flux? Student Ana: 17.47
